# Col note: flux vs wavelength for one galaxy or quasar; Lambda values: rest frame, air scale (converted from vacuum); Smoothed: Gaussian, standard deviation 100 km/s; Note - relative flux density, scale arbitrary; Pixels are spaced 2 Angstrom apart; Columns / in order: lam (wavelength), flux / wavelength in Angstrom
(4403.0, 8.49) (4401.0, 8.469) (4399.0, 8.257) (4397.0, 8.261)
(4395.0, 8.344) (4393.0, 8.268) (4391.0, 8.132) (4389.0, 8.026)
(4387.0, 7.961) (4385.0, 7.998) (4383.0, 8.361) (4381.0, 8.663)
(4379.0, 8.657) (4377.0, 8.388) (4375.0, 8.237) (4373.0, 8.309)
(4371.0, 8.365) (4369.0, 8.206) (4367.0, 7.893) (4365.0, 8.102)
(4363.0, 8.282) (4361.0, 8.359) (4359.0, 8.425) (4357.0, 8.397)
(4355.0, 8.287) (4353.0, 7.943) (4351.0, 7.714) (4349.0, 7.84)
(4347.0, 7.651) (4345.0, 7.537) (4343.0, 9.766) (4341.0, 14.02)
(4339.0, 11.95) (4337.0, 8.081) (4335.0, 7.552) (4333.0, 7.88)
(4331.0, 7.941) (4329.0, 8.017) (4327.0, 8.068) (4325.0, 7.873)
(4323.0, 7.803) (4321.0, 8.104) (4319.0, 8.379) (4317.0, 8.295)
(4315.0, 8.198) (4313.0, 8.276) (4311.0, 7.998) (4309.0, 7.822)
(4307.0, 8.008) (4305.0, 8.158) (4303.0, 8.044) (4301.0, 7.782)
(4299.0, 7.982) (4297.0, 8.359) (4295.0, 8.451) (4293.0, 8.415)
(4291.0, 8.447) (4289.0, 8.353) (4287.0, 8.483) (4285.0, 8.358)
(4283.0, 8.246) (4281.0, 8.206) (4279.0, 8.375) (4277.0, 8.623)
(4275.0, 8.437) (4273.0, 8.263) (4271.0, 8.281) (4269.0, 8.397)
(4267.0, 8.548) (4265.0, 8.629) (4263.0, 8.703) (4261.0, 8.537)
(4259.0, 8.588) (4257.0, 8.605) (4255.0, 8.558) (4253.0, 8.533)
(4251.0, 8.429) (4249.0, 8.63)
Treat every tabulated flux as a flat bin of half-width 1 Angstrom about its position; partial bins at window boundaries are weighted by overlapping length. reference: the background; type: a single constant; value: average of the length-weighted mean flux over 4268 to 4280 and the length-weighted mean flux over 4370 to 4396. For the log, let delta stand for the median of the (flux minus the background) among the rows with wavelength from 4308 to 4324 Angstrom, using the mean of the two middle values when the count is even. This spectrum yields -0.19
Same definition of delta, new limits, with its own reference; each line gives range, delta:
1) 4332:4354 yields -0.46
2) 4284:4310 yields 0.01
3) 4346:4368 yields -0.24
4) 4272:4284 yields -0.02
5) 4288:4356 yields -0.28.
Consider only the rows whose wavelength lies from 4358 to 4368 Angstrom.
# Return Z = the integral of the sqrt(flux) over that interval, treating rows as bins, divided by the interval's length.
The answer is 2.87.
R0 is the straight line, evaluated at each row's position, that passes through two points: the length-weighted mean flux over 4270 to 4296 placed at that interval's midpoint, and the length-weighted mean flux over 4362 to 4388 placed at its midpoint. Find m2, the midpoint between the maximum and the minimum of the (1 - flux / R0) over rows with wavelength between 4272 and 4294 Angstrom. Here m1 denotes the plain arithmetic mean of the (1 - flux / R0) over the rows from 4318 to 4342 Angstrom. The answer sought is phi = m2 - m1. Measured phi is 0.1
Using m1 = -0.058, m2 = 0.0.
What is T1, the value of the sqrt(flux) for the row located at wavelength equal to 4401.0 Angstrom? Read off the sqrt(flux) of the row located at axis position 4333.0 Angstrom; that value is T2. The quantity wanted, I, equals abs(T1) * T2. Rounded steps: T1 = 2.91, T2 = 2.81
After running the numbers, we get 8.17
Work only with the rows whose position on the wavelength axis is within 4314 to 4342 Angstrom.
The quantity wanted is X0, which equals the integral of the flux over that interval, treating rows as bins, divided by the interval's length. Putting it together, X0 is 8.73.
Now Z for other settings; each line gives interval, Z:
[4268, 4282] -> 2.89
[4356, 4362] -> 2.90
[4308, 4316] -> 2.84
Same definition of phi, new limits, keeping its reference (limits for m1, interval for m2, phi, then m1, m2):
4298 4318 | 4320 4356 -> -0.3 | 0.035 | -0.3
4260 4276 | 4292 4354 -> -0.3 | -0.009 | -0.3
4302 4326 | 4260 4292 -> 0.0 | 0.031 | 0.0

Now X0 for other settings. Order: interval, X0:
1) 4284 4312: 8.19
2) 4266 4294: 8.39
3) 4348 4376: 8.17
